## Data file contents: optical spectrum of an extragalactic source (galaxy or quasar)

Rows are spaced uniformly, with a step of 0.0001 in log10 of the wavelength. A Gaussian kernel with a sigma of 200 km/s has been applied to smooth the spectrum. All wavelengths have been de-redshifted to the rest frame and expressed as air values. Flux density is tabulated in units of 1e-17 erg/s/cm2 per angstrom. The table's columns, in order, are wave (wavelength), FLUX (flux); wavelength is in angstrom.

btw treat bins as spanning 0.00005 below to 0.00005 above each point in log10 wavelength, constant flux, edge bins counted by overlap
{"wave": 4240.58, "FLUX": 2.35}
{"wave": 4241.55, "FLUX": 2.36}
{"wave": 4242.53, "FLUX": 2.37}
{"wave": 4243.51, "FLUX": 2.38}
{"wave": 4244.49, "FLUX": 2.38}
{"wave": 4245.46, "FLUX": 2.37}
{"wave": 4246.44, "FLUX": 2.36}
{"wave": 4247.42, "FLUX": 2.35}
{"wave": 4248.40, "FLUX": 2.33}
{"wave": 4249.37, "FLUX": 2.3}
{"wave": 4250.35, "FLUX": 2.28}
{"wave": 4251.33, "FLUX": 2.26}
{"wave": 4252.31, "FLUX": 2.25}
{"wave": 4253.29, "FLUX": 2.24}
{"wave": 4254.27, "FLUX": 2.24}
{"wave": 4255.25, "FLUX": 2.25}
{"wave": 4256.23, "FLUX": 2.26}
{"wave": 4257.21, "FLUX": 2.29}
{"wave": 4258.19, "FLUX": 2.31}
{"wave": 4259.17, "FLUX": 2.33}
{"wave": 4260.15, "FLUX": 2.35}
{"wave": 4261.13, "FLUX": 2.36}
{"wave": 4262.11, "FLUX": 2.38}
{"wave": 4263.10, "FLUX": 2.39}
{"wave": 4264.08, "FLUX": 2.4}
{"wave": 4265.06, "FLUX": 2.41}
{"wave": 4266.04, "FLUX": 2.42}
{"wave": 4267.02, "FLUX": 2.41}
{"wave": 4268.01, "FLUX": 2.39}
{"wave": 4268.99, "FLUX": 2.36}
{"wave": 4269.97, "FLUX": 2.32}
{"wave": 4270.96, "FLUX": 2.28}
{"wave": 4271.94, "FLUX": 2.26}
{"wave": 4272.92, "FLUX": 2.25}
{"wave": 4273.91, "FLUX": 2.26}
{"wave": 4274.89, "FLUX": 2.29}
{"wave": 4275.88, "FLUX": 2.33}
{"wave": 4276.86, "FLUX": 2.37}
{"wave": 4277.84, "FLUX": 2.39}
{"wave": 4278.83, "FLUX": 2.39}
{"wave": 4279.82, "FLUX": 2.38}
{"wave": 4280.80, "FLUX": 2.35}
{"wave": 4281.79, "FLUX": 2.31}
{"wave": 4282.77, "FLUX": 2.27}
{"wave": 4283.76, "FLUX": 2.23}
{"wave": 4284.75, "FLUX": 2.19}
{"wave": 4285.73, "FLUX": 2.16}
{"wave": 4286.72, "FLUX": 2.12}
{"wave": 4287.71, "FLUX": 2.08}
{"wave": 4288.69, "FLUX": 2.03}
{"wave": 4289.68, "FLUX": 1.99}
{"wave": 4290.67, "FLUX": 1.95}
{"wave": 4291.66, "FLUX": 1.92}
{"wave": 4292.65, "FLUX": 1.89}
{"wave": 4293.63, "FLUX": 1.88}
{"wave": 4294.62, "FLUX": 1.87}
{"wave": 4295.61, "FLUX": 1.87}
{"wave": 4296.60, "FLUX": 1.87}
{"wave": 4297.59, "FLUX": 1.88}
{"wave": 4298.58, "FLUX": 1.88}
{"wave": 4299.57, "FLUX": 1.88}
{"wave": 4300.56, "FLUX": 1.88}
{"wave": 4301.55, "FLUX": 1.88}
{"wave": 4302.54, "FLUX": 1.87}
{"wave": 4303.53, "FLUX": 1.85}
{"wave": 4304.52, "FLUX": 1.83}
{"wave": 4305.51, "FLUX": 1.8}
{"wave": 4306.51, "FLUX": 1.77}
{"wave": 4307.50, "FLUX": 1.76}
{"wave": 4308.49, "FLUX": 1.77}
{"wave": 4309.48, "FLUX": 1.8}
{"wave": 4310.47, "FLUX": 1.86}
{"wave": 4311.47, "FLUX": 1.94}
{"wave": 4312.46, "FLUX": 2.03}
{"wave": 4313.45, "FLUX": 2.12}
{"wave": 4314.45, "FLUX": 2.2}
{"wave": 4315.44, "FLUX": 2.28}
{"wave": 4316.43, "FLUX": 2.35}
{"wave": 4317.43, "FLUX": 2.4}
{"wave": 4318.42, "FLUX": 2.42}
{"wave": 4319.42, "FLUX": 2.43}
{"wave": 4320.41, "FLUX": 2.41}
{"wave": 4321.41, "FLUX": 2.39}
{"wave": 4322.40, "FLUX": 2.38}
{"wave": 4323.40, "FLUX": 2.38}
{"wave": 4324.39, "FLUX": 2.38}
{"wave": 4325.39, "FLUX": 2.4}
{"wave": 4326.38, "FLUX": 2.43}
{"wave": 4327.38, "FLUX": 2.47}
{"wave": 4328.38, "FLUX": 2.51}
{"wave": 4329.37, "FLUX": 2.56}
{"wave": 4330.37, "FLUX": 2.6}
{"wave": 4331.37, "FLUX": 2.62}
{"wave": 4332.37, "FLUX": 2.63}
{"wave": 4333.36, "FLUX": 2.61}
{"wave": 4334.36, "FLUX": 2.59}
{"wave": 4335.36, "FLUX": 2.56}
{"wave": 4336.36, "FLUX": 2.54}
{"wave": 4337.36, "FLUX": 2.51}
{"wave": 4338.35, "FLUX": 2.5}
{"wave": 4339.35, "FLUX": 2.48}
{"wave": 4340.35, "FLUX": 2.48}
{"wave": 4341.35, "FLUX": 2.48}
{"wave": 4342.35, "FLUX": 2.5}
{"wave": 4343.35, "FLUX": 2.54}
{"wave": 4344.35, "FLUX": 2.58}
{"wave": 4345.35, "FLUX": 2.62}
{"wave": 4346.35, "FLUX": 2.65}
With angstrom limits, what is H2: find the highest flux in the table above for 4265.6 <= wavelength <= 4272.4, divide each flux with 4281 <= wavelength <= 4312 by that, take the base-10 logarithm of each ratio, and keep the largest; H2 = -0.020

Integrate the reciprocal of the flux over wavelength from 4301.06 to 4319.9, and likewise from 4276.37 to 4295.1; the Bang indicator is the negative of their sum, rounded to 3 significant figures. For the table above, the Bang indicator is -18.3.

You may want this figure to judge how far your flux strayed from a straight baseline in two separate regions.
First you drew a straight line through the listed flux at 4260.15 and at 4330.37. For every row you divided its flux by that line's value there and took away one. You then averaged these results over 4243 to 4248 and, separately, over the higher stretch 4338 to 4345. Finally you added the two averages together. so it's -0.02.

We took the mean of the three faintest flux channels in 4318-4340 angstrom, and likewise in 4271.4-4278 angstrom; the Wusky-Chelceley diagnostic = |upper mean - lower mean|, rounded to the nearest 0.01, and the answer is 0.12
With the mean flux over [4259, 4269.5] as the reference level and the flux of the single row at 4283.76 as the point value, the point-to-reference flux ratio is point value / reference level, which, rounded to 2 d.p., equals 0.94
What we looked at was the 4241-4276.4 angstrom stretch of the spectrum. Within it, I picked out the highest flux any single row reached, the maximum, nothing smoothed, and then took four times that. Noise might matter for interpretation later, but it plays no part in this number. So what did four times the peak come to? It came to 9.7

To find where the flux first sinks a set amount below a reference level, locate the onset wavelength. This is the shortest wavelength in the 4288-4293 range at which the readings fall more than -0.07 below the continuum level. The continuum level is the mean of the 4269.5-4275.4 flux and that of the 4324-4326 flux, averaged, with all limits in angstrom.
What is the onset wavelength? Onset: 4288.69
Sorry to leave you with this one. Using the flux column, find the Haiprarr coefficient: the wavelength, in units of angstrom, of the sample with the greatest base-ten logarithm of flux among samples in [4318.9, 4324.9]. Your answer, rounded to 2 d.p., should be 4319.42 angstrom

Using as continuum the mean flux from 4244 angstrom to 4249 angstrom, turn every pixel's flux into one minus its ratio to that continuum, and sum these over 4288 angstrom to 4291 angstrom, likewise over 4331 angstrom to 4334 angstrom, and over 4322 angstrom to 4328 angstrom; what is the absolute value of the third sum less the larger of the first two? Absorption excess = 0.6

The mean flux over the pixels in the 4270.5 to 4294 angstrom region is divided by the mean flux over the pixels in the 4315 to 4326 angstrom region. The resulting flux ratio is 0.92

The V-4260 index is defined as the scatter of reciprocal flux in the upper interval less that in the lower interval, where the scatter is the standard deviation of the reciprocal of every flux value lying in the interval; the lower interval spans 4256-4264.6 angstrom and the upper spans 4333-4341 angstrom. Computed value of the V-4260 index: -0.001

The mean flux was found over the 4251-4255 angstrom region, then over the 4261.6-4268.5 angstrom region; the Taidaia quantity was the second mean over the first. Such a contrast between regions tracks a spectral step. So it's 1.07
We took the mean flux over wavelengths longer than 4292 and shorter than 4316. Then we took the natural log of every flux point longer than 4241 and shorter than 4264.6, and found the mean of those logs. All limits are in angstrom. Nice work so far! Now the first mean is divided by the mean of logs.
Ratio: 2.3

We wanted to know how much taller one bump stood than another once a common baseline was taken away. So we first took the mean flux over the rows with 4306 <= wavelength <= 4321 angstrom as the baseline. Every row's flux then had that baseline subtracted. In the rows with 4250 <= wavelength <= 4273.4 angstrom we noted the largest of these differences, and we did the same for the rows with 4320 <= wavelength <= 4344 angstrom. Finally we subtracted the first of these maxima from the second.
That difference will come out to 0.21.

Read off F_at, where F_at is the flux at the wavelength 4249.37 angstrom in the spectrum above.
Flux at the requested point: 2.3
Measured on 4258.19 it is 2.31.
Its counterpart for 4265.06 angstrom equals 2.41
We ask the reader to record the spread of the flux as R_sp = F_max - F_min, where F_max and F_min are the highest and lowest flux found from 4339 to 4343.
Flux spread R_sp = 0.02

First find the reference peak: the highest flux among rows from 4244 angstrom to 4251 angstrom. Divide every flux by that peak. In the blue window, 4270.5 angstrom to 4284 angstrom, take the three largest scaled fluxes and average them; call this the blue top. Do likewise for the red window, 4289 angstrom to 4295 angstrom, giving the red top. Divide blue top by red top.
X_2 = 1.22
